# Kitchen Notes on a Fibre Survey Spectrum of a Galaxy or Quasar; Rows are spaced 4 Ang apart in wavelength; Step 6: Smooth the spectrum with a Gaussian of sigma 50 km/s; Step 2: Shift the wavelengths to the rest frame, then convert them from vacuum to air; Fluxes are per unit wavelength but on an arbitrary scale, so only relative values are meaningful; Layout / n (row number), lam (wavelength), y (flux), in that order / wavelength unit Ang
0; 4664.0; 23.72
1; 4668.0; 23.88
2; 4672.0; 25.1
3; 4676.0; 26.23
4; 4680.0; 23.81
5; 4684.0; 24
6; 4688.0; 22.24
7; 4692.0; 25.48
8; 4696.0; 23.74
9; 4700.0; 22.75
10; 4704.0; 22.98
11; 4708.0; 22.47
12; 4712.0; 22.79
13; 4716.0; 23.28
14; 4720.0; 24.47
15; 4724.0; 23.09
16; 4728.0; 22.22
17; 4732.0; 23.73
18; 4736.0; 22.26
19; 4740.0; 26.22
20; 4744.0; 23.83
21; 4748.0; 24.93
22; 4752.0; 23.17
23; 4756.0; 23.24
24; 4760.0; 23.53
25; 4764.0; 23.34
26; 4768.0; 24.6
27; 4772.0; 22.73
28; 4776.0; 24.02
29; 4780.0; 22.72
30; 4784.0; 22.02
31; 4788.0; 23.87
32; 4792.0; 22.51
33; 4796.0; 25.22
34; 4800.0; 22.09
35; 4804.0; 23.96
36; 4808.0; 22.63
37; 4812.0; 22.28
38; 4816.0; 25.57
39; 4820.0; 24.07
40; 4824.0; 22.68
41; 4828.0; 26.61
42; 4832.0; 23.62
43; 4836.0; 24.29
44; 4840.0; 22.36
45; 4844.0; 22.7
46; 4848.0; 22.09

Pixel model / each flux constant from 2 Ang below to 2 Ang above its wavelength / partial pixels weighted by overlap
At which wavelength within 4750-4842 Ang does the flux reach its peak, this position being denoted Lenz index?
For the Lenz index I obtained 4828.0 Ang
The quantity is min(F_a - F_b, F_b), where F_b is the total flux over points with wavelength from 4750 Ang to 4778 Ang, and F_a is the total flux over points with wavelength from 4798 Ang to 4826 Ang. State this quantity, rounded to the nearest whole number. -1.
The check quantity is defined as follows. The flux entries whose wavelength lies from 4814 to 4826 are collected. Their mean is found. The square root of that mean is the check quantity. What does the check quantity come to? 4.91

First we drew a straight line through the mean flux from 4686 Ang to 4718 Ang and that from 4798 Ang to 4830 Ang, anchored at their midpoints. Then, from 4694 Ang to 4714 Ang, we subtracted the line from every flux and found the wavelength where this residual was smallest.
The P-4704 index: 4708.0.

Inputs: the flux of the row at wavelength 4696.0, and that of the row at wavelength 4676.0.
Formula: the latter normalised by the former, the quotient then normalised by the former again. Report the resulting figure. 0.0465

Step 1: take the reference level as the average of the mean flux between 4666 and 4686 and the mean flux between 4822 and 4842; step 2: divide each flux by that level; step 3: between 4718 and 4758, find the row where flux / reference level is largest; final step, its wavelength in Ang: 4740.0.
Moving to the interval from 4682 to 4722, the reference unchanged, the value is 4692.0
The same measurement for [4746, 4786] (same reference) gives 4748.0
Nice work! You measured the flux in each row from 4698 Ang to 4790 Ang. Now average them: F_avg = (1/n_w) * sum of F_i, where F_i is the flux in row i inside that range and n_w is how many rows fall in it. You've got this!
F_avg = 23.4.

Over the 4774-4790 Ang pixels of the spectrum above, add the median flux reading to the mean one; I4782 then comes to 46.5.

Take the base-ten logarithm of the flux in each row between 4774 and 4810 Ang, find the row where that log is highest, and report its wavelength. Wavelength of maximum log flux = 4796.0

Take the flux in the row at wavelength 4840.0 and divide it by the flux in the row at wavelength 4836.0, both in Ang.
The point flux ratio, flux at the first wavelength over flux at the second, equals 0.92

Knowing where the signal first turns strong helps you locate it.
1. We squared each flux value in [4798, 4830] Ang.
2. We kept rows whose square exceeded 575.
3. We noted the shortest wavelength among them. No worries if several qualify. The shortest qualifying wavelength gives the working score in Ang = 4816.0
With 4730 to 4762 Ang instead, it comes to 4740.0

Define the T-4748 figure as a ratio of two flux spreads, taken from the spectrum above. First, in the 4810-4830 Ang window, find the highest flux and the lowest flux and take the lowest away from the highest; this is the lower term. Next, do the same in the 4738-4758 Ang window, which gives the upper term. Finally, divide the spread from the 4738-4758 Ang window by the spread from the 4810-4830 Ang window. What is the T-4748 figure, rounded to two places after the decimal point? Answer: 0.70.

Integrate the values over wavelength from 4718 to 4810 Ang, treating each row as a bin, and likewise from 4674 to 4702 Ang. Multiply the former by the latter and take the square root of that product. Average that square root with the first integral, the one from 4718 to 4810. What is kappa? 1684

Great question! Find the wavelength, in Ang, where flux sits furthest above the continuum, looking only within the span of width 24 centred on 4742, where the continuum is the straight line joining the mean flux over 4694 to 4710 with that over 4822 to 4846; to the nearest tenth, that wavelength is 4740.0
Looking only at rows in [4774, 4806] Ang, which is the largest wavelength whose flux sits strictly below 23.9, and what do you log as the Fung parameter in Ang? 4800.0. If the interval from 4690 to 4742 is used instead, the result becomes 4736.0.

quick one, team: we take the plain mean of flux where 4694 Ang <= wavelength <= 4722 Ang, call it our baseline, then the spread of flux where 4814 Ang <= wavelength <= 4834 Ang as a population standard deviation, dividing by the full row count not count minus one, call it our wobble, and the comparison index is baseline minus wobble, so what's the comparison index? 21.8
